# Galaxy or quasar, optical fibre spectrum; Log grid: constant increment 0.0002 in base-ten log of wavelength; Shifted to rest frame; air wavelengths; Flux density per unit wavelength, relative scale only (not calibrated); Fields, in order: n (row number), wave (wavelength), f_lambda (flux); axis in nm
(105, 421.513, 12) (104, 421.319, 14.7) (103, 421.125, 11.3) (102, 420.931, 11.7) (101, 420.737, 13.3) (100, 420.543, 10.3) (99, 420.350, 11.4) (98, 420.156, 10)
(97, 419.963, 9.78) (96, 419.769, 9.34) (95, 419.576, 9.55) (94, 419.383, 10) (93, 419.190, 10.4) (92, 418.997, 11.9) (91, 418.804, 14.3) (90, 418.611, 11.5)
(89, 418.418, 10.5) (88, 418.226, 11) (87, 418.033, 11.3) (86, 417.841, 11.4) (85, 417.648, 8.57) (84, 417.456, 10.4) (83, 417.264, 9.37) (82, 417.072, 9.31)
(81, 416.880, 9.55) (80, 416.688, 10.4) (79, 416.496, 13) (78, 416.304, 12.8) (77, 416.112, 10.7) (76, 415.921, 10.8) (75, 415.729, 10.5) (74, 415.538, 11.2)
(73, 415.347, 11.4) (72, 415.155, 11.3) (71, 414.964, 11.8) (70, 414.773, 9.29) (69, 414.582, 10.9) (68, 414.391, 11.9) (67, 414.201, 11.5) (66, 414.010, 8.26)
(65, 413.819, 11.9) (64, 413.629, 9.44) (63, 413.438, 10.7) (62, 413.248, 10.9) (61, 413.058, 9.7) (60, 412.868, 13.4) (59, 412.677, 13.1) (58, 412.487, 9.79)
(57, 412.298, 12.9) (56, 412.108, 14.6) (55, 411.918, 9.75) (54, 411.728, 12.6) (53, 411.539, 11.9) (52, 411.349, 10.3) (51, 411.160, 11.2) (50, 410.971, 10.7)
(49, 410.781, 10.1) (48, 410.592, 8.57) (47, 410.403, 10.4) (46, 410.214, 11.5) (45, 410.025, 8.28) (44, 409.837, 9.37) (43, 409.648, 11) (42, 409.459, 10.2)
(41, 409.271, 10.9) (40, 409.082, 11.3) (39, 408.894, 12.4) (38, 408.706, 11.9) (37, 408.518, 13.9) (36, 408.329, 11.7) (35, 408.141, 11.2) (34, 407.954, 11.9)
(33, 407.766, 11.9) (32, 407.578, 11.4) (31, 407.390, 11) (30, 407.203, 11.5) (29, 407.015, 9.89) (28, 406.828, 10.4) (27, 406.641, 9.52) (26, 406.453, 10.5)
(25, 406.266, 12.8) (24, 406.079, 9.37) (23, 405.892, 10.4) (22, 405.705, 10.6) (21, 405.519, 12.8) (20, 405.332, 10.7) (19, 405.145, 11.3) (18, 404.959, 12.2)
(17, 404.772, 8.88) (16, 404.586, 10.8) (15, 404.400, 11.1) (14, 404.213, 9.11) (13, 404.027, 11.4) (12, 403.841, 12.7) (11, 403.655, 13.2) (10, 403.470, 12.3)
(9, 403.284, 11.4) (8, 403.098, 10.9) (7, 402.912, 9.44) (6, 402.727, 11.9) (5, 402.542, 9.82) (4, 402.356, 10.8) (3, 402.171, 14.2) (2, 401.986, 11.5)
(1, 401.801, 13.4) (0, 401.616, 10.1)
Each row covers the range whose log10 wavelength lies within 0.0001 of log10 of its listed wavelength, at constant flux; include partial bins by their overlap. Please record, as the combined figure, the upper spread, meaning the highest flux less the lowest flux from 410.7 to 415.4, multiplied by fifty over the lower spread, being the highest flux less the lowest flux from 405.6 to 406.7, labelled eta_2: 92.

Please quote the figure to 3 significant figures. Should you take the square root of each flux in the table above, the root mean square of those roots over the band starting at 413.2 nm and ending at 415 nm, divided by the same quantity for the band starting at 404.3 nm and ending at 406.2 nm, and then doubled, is 1.99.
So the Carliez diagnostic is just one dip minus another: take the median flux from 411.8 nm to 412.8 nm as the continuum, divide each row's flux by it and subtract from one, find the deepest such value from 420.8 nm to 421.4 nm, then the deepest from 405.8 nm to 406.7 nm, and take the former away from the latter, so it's 0.15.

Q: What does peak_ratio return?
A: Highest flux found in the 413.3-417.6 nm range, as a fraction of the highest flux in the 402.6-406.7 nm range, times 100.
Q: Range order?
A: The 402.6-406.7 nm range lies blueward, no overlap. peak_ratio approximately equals 98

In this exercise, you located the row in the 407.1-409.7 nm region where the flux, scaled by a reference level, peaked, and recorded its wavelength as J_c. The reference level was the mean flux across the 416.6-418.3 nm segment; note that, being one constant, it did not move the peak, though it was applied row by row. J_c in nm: 408.518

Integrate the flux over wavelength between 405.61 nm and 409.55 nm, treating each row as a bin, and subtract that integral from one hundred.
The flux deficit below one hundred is 55.9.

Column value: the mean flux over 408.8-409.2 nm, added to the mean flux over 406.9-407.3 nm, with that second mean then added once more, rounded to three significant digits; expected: 33.2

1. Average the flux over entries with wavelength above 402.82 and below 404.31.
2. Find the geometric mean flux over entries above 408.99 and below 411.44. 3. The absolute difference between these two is 1.1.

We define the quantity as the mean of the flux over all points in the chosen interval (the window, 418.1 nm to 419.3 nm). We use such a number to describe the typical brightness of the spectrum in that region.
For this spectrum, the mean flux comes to 11.6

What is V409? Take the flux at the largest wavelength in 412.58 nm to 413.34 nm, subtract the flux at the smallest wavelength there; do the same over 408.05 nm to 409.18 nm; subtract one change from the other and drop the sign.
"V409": 2.3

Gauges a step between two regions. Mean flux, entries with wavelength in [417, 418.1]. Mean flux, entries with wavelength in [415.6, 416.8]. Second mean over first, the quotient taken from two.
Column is 0.87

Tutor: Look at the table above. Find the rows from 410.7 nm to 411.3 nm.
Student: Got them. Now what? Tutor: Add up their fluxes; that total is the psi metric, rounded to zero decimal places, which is 32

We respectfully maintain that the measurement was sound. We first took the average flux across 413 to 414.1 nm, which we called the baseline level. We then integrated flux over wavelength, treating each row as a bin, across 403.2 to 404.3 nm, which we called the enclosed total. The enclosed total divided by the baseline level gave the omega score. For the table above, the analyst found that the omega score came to 1.3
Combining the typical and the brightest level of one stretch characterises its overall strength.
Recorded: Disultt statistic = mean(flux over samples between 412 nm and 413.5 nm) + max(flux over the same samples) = 26.5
